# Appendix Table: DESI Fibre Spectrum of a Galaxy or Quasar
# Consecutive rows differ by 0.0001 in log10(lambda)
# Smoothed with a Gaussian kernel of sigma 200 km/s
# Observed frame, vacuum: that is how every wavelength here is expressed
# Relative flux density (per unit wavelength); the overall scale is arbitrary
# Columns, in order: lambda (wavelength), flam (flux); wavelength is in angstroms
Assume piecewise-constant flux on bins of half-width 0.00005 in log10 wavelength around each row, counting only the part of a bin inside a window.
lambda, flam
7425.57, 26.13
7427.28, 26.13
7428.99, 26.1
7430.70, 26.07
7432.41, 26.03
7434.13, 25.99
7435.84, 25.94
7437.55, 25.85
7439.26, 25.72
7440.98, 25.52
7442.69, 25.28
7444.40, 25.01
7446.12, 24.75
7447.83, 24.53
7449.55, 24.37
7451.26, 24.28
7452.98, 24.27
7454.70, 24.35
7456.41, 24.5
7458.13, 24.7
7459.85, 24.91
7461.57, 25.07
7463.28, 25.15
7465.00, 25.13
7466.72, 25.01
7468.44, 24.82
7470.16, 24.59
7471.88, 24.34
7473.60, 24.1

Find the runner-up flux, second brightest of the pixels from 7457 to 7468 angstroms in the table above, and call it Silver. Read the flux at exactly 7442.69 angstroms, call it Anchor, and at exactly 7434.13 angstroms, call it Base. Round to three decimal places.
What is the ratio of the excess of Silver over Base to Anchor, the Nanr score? -0.034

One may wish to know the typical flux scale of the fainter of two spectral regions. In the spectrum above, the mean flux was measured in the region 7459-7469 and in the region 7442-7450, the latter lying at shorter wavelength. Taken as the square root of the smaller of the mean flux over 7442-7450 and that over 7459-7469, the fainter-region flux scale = 4.98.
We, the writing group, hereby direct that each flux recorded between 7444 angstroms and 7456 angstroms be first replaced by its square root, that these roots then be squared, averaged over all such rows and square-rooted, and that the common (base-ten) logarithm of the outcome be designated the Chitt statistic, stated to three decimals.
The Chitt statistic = 0.695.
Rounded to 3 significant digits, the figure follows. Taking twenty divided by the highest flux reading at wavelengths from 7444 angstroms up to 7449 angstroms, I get 0.800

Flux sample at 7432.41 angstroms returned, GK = 26.03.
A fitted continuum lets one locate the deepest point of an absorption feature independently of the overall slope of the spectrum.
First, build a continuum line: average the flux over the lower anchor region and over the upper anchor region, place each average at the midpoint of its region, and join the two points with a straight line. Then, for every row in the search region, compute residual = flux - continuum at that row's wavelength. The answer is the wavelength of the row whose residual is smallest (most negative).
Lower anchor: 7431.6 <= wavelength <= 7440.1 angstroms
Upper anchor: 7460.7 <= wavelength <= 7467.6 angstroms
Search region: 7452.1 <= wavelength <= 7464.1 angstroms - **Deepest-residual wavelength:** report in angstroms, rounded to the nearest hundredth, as 7452.98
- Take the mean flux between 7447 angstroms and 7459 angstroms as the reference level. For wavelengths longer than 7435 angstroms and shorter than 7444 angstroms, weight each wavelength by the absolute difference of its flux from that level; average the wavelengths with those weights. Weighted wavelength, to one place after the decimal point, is 7438.8 angstroms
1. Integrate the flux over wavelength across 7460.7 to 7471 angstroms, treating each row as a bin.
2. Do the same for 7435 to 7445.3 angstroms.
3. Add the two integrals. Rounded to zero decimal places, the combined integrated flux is 520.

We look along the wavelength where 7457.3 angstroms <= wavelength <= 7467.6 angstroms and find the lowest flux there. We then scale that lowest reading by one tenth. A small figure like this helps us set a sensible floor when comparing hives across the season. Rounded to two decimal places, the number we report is 2.47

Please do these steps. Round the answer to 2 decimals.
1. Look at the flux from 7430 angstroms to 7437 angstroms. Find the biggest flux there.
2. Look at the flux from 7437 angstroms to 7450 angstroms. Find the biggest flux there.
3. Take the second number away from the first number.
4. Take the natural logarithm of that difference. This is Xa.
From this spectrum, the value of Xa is -1.51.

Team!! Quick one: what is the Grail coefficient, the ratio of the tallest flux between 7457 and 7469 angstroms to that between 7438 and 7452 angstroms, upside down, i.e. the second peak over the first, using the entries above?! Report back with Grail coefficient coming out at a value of 1.02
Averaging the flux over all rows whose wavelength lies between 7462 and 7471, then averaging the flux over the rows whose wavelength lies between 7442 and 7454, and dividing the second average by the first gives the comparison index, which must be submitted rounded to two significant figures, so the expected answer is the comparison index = 0.99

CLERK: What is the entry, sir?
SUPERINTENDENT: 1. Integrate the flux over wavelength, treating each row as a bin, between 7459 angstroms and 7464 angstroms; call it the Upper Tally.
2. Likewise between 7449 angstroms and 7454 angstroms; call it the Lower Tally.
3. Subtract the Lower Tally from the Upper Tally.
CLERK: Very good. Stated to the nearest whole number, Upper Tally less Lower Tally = 4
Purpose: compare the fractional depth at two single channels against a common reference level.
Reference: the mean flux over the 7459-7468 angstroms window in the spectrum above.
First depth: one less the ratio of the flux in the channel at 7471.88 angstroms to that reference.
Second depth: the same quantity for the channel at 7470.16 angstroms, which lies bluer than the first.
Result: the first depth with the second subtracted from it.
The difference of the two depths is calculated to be 0.010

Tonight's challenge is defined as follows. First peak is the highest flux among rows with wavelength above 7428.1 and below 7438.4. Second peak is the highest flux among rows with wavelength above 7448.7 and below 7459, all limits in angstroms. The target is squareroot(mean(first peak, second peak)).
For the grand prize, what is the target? 5.04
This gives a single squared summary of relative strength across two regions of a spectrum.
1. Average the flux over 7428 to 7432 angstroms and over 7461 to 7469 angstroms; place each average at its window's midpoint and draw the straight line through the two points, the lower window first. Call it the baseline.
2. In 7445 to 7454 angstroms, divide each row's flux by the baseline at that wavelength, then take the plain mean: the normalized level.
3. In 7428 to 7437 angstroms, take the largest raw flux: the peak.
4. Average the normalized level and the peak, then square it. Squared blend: 183.0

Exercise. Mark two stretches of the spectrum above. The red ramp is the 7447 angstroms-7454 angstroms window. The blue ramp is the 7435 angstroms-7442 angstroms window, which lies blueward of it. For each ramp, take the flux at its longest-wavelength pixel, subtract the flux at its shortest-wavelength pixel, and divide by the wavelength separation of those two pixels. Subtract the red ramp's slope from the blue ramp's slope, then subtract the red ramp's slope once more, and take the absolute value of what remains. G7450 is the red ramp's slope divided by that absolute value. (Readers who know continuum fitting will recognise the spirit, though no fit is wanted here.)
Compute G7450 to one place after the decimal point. -2.6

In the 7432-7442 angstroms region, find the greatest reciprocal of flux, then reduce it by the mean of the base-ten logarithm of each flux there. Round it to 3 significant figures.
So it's -1.37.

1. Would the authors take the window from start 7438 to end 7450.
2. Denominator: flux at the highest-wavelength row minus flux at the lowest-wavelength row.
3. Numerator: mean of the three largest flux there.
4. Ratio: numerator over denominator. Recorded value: -19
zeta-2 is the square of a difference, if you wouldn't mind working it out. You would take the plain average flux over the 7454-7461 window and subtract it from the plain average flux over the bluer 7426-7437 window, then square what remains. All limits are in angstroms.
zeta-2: 2.0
